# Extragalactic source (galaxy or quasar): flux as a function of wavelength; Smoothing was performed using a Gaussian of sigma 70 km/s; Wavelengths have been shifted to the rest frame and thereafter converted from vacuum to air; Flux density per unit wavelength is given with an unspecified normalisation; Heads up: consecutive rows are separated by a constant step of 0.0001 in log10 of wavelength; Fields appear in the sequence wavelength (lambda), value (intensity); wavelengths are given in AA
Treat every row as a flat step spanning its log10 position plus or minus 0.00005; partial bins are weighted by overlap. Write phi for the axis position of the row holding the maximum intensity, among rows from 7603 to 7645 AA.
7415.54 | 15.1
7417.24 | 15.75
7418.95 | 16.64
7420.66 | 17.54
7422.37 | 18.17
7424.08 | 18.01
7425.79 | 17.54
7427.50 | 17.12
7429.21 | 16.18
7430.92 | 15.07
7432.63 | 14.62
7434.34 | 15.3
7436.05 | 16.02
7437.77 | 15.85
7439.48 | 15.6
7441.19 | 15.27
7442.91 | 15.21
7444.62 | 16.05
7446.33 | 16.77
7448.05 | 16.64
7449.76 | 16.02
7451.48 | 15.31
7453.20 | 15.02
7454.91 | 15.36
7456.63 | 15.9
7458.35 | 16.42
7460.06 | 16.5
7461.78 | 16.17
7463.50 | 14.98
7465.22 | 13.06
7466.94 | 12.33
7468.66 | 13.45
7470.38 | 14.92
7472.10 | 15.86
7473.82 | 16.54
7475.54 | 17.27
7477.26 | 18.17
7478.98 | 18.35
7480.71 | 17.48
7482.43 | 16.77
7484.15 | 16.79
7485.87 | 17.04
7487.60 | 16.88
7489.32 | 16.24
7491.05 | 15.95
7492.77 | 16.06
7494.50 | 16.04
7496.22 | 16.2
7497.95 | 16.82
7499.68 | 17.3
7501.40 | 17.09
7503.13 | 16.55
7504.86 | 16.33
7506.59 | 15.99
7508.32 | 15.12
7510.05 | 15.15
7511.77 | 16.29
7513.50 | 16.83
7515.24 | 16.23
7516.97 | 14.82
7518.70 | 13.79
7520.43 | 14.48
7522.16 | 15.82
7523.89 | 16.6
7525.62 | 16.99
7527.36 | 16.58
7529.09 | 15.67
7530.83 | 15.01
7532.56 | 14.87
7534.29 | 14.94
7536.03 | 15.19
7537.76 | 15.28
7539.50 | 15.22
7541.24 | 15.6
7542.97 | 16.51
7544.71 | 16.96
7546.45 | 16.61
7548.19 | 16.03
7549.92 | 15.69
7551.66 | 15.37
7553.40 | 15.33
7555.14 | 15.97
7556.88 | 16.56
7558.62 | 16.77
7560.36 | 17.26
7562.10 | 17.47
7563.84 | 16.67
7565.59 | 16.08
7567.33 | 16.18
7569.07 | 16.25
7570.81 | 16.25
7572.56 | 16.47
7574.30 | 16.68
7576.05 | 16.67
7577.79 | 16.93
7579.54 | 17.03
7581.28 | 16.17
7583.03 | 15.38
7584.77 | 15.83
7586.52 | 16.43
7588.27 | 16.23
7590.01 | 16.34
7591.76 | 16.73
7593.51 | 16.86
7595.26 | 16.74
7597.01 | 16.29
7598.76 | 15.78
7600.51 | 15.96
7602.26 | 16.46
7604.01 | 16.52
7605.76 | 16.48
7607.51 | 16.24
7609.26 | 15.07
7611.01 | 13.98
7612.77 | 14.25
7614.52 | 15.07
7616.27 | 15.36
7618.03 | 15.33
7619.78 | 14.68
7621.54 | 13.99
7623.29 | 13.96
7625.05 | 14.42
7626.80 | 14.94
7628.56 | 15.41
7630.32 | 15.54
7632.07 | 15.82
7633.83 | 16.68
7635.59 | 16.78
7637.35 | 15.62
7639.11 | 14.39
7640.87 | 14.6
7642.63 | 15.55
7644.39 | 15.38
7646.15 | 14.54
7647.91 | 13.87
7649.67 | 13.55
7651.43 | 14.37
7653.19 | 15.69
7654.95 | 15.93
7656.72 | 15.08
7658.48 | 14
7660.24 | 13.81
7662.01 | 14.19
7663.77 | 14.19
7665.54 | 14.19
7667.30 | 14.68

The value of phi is 7635.59 AA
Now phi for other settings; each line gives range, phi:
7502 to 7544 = 7525.62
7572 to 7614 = 7579.54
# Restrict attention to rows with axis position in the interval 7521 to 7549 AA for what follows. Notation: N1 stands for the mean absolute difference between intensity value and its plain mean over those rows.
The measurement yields 0.65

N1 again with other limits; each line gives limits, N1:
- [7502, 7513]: 0.51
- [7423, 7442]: 0.84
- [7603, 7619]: 0.70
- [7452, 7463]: 0.47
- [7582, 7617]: 0.65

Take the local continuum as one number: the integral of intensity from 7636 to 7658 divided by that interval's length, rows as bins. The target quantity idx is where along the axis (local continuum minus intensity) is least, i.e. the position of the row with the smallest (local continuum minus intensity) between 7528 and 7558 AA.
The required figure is 7544.71 AA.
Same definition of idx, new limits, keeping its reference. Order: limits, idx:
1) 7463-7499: 7478.98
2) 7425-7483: 7478.98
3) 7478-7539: 7478.98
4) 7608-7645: 7635.59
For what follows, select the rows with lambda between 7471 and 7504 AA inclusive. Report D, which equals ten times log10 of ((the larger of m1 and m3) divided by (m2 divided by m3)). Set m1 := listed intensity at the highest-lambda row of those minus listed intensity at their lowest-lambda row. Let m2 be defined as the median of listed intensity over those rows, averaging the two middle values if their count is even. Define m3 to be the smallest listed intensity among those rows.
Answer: 11.76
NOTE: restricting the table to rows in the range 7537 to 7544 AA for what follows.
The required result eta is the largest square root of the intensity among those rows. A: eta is 4.06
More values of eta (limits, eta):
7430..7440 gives 4.00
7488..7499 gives 4.10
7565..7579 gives 4.11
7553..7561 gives 4.15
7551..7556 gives 4.00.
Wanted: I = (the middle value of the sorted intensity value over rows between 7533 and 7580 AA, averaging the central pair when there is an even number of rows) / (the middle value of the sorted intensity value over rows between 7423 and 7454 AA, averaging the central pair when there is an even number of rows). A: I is 1.02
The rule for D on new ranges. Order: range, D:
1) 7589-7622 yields 10.88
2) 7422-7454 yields 11.25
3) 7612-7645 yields 11.04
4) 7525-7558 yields 11.50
